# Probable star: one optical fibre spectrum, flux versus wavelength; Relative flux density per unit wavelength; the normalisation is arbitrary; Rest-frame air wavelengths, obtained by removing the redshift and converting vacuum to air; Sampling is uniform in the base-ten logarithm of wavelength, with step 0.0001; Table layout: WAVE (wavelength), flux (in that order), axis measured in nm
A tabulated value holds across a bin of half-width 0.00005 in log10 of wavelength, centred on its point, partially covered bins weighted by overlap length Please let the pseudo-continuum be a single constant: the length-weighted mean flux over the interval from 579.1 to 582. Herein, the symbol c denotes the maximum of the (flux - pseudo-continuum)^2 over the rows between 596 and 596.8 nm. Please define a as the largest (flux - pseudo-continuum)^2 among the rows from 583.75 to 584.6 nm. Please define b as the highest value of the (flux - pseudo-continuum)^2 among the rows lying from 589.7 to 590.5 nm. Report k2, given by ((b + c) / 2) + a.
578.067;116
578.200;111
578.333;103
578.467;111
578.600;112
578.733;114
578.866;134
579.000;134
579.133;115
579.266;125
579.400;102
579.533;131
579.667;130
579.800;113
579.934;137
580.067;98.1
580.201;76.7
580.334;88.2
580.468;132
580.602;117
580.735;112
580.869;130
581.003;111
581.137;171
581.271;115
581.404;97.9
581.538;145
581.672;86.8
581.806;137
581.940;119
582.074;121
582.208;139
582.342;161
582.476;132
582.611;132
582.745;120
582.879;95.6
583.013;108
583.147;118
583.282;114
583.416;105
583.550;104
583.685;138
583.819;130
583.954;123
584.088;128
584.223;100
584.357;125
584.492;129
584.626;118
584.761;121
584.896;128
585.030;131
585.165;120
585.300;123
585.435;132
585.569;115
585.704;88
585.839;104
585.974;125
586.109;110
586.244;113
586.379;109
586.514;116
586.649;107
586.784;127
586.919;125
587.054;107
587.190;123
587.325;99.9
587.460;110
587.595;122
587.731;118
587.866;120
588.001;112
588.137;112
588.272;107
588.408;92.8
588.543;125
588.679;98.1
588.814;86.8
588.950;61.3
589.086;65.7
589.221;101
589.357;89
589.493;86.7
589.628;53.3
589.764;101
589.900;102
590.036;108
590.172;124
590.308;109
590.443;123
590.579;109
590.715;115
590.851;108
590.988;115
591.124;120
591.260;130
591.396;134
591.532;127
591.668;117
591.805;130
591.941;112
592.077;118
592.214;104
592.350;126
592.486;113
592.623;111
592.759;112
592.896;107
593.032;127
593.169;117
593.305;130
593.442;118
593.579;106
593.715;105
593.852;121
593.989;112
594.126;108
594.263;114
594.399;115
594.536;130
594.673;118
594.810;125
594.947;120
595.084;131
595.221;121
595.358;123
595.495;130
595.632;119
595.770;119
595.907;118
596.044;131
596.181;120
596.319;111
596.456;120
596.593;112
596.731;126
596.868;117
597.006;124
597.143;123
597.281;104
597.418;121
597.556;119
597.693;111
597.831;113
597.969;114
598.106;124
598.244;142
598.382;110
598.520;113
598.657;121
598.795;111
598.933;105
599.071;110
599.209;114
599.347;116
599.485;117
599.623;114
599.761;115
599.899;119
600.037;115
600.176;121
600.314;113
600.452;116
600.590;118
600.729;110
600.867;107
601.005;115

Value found 543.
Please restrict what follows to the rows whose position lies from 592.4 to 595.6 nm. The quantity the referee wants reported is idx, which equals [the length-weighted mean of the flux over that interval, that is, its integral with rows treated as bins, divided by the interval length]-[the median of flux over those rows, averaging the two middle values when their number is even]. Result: 0.1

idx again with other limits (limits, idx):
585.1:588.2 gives -0.3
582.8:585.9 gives -2.7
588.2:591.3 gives -5.9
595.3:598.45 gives 0.6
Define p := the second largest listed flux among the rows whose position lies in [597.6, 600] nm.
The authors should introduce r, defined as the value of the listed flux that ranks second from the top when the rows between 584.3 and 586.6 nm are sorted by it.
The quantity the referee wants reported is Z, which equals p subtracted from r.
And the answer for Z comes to 7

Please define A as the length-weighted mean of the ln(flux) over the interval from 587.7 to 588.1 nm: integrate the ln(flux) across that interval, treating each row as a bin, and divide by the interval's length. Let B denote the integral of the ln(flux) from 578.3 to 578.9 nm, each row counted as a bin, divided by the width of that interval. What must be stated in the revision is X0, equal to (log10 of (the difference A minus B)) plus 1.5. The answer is -0.2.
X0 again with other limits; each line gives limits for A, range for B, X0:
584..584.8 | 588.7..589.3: 1.1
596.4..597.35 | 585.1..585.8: 0.0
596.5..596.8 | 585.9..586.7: 0.2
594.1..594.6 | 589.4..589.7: 1.2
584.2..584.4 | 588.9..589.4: 1.1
